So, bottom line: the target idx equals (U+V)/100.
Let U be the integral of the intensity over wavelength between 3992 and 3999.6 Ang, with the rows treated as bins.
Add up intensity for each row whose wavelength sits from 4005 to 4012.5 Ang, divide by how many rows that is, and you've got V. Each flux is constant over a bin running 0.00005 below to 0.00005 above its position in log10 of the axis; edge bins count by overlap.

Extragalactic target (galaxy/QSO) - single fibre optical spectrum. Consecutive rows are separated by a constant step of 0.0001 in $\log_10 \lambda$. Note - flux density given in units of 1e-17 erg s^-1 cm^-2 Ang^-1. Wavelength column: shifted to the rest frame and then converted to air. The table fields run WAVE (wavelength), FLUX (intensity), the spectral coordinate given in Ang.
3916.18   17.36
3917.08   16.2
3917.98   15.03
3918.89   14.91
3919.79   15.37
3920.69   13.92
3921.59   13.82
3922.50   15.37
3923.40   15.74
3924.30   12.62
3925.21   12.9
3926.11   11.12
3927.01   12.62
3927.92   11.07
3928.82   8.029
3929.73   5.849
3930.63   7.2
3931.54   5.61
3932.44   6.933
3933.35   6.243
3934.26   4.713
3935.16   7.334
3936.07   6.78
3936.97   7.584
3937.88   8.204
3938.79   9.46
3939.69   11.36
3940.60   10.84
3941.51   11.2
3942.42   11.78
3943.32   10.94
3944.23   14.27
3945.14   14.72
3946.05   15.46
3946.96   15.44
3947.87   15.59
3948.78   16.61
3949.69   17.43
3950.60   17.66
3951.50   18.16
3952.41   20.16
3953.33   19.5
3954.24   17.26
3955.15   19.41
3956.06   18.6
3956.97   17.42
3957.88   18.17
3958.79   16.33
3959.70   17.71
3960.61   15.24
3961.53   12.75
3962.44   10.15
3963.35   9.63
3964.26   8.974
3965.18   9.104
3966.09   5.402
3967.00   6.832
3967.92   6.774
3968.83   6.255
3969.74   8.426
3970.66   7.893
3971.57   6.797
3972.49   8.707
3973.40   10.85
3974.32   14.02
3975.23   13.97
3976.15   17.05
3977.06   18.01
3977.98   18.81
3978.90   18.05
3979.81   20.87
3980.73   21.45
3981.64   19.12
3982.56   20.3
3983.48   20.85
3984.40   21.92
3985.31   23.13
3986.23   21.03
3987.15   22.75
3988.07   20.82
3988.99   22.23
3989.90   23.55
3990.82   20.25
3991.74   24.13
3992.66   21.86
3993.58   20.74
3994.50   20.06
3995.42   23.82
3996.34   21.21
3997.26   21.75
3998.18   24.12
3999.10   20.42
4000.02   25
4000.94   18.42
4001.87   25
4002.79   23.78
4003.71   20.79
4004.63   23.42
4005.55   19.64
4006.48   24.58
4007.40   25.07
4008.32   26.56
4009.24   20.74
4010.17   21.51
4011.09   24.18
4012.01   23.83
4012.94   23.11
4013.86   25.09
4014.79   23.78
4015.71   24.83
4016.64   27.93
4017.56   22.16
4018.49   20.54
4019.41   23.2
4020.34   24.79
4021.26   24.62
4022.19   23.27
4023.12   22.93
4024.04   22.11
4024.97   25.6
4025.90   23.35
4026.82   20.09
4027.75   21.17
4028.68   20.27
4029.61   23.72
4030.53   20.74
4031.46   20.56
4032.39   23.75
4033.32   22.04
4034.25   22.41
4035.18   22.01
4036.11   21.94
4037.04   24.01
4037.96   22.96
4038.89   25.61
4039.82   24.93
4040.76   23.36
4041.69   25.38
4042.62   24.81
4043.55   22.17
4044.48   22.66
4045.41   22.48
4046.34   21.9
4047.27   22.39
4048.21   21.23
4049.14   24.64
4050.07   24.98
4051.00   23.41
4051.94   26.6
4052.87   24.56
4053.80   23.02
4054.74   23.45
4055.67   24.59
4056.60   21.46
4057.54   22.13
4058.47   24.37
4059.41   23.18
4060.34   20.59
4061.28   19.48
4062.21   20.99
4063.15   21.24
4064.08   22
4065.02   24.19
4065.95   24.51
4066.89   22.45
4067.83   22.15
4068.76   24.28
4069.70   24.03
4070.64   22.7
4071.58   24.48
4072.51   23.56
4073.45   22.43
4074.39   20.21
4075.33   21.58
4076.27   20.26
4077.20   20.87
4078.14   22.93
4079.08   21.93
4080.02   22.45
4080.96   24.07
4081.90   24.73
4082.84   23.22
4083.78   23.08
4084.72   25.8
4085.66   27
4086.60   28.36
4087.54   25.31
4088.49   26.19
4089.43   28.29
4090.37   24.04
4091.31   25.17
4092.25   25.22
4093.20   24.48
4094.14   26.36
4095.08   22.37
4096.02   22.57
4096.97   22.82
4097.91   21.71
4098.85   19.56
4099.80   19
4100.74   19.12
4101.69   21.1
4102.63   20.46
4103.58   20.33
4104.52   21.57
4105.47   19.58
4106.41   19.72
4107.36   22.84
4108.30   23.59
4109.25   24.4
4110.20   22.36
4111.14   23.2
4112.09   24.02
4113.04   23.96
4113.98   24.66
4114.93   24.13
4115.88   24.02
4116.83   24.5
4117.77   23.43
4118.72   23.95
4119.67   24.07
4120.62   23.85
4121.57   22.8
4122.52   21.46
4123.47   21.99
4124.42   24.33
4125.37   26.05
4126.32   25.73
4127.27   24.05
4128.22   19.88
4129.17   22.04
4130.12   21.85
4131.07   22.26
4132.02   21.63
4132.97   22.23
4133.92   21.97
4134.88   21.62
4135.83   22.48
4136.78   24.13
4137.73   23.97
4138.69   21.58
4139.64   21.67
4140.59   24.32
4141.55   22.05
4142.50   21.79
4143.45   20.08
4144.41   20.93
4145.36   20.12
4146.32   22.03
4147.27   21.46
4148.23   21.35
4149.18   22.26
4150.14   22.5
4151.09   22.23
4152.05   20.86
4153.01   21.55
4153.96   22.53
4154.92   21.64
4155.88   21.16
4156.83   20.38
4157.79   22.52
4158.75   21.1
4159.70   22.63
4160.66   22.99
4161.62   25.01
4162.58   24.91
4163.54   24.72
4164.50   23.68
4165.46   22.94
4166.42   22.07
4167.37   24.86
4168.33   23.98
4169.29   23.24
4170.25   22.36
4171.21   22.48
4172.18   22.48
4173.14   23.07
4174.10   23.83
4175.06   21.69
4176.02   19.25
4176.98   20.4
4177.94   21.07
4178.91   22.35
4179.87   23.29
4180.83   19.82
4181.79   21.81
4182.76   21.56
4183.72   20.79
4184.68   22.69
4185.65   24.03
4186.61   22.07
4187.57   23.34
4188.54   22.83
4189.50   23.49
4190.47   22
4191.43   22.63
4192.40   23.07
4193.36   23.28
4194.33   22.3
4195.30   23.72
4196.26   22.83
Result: 1.89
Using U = 166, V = 23.3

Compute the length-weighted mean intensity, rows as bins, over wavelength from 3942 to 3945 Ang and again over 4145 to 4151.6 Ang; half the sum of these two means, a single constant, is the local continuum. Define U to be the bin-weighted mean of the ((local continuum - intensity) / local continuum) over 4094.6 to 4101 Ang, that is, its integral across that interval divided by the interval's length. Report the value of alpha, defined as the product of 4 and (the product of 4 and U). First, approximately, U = -0.23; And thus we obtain -3.7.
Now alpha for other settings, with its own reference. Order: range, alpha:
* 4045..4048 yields -4.7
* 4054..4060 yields -5.6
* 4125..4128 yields -7.1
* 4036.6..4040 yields -6.7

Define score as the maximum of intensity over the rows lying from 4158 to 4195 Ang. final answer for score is 25.01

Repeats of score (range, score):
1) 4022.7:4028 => 25.6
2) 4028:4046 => 25.61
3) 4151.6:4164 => 25.01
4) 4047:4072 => 26.6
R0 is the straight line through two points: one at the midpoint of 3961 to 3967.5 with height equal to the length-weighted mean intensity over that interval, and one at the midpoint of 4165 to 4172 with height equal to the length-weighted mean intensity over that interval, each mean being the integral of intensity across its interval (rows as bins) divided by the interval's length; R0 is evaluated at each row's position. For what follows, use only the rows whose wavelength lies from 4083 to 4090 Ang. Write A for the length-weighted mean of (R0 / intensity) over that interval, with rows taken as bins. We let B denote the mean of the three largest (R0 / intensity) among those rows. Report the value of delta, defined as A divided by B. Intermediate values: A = 0.7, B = 0.70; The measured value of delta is 0.953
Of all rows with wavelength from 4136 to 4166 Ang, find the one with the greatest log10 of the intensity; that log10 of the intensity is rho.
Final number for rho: 1.40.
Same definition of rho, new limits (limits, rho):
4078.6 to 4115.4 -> 1.45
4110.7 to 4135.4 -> 1.42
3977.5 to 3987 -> 1.36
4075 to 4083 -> 1.39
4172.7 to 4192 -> 1.38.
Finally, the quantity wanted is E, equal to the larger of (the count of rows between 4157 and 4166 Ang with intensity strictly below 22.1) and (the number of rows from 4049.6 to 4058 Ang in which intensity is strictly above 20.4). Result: 9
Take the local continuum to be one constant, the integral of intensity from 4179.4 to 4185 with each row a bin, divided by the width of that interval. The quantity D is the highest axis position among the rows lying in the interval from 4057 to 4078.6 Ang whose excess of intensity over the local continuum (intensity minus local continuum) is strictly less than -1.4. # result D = 4074.39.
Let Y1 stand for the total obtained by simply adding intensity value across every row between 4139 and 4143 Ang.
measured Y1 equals 90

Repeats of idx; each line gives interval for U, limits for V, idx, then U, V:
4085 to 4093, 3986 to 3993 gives 2.31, 209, 22.1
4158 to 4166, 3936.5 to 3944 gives 1.98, 188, 10.2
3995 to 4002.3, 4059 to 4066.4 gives 1.86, 164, 22.0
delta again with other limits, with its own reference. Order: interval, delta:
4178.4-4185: 0.953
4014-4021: 0.917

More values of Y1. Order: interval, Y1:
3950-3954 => 75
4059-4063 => 84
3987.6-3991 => 87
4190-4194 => 91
